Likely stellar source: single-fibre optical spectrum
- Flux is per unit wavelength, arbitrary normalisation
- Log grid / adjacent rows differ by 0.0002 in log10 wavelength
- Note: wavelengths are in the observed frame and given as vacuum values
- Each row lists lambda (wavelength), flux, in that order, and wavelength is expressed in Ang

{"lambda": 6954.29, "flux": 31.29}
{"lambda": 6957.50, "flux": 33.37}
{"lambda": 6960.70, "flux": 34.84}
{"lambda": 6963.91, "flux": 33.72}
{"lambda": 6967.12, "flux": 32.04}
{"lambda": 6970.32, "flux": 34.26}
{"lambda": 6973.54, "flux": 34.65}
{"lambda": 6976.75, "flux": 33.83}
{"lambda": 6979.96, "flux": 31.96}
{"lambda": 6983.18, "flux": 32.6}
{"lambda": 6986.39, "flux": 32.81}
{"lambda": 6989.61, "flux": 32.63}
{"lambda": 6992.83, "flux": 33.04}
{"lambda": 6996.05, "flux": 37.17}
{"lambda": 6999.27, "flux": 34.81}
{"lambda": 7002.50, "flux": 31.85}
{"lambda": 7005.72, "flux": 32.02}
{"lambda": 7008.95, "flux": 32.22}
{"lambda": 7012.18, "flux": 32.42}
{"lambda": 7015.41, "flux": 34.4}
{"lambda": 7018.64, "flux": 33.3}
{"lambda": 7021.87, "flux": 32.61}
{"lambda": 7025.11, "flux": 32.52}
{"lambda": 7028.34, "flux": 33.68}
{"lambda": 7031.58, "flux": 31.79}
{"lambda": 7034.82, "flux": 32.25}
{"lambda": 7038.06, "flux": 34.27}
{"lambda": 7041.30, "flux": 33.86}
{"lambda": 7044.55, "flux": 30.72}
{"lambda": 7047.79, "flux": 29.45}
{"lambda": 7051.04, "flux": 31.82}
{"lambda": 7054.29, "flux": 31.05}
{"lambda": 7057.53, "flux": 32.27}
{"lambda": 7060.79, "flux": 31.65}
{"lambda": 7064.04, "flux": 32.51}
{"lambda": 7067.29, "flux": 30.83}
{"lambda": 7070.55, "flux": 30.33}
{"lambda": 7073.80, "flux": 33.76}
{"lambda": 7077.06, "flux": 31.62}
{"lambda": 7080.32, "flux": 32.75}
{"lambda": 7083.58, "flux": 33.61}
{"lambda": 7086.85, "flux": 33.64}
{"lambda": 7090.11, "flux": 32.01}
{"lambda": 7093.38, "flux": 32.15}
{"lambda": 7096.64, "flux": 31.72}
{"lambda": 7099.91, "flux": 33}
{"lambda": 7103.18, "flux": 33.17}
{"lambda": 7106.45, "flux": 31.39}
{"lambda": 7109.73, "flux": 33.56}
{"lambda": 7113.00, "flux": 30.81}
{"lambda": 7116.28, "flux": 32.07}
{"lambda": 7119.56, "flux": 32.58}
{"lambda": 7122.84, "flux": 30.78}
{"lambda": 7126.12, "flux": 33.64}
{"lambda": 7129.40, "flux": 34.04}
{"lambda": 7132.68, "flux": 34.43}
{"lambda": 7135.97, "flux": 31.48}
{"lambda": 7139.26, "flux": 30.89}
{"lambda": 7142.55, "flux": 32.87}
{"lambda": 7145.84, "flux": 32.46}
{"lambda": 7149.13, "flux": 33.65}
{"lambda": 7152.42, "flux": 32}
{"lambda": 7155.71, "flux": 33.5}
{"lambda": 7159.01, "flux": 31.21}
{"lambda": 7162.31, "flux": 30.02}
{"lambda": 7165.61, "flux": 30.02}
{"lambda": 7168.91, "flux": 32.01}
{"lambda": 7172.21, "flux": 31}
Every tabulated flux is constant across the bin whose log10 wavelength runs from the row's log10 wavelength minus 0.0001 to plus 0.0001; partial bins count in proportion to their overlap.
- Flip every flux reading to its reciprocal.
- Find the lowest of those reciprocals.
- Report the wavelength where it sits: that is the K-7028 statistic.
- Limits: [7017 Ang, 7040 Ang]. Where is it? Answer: 7038.06 Ang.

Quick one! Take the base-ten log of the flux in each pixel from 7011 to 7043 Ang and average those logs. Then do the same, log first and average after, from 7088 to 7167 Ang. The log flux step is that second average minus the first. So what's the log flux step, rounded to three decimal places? -0.012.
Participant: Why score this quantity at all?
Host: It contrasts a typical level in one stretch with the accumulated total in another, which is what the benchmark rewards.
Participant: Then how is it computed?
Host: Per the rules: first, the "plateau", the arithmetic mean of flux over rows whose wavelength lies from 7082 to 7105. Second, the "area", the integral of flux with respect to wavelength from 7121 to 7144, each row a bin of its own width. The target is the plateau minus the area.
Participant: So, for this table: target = -717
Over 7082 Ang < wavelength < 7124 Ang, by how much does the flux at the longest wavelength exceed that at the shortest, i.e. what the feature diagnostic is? -3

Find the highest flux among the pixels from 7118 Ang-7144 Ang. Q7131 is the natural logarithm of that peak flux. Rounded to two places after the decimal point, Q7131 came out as 3.54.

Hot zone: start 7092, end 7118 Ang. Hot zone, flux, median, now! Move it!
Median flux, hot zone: 32.11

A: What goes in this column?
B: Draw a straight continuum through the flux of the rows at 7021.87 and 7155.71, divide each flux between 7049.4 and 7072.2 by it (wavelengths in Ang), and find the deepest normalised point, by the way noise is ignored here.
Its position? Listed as 7070.55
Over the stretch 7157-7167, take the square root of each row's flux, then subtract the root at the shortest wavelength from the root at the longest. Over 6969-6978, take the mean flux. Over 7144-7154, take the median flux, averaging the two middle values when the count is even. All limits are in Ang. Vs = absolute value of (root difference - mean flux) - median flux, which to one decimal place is 1.9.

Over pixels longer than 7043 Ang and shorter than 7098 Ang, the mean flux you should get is 31.9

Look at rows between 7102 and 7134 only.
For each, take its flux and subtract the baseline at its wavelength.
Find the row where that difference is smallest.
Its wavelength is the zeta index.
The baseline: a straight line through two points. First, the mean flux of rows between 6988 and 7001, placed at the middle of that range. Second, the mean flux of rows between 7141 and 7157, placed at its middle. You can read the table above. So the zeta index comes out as 7113.00 Ang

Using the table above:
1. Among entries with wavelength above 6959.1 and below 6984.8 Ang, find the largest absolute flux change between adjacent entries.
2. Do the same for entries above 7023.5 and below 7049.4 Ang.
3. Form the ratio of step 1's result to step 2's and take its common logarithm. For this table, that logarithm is -0.15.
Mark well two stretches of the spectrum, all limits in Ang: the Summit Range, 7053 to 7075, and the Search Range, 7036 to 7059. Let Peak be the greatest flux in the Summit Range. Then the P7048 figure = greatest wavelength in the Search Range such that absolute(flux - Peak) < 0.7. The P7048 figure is 7041.30 Ang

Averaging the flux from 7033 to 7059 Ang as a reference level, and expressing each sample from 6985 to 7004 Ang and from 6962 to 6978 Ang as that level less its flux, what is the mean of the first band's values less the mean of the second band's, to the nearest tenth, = 0.0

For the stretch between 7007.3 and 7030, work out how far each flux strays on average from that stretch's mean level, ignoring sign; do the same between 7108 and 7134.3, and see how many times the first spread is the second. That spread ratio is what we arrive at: 0.56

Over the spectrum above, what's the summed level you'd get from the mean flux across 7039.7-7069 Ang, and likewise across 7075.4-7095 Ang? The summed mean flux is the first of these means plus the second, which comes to 64.2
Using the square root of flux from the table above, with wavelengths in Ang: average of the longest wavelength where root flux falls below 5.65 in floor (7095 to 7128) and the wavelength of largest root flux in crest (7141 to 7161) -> 7136.0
